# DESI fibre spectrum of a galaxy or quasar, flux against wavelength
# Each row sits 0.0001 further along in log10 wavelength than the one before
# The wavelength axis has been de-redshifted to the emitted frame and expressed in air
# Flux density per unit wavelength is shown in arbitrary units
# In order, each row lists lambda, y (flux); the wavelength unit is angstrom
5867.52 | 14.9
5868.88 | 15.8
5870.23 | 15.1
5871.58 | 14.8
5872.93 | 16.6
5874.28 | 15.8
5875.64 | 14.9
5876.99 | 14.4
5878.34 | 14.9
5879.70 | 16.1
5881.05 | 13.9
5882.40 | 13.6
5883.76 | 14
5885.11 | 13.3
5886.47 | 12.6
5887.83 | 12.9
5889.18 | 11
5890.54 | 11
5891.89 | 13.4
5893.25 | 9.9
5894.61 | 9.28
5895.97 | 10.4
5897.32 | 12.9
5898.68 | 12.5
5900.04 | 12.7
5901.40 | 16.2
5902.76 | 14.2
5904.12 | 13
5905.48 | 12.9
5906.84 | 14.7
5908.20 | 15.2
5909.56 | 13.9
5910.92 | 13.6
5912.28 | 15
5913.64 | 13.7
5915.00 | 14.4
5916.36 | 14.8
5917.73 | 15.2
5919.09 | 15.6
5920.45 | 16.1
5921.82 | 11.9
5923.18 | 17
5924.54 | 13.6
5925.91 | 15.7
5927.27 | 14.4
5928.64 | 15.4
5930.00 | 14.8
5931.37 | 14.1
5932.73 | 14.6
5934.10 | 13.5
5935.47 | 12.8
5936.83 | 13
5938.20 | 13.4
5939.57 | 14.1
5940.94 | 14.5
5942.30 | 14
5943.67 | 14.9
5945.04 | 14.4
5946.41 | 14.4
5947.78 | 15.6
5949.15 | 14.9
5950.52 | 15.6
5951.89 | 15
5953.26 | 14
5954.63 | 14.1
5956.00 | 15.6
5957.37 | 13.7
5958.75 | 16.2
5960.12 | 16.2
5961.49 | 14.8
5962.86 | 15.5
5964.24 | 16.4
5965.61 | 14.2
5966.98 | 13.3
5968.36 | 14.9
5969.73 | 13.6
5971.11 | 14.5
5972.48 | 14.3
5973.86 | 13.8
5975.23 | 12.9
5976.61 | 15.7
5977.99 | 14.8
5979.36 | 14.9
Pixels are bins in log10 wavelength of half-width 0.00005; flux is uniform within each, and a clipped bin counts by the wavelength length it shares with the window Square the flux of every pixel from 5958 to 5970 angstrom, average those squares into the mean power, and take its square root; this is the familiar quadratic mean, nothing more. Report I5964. 15.1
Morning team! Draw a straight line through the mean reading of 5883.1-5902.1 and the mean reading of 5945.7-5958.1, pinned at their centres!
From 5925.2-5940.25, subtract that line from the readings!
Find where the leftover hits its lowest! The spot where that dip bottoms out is 5935.47 angstrom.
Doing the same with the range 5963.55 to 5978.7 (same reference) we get 5975.23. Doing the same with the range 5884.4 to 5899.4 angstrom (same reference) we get 5894.61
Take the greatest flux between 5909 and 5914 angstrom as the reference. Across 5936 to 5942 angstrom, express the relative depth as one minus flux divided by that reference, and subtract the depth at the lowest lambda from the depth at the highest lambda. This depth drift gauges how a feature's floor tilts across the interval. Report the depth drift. -0.10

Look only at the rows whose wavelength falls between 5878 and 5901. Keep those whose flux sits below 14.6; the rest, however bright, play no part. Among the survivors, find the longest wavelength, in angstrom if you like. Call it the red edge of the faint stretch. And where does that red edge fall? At 5900.04 angstrom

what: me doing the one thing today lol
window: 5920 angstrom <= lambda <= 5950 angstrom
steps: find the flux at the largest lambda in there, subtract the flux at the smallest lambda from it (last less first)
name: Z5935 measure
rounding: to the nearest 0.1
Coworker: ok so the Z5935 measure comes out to -1.2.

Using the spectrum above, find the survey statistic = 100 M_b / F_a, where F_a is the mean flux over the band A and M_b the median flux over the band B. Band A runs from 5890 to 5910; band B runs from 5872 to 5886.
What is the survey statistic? 114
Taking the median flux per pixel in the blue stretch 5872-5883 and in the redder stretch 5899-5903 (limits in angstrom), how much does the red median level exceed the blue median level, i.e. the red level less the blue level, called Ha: -0.7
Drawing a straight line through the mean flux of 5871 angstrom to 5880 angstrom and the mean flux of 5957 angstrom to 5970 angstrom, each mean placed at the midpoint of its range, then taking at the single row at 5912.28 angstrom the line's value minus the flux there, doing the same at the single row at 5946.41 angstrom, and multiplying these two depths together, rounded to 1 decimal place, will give 0.1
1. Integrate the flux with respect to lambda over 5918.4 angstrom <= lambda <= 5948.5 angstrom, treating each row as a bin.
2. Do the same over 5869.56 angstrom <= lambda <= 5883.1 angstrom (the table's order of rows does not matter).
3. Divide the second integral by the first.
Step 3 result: 0.47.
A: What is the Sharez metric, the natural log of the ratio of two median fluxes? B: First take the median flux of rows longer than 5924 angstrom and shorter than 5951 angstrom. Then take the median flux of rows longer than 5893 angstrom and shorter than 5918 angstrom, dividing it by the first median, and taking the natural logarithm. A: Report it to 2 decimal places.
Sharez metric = -0.05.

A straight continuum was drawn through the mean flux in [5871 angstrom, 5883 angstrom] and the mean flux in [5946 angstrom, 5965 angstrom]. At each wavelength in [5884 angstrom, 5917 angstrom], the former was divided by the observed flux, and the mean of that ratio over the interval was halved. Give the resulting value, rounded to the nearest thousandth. 0.587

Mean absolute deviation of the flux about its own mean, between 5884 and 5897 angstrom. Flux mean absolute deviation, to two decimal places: 1.35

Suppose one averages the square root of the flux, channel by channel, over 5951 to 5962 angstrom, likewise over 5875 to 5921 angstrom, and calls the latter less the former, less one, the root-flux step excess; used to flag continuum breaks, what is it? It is -1.19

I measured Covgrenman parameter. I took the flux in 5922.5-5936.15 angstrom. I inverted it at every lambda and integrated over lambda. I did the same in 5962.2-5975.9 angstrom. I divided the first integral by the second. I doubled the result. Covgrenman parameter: 1.96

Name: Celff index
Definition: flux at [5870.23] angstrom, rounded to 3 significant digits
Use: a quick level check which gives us 15.1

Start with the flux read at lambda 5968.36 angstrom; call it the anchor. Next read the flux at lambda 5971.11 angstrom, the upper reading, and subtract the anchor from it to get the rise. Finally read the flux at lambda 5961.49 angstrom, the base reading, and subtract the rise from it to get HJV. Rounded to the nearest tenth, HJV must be 15.2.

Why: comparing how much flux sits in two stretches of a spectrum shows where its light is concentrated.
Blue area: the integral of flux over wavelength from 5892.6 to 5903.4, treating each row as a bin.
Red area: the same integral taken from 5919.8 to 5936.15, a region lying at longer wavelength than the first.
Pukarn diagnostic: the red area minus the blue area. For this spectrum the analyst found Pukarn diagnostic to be 104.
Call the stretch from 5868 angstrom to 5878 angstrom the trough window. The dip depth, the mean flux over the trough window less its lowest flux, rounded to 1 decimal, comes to 0.9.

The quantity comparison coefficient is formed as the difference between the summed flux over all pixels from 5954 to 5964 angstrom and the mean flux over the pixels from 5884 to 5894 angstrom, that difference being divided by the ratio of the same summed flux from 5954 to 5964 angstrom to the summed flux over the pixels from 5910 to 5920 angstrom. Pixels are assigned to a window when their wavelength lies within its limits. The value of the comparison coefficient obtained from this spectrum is 91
